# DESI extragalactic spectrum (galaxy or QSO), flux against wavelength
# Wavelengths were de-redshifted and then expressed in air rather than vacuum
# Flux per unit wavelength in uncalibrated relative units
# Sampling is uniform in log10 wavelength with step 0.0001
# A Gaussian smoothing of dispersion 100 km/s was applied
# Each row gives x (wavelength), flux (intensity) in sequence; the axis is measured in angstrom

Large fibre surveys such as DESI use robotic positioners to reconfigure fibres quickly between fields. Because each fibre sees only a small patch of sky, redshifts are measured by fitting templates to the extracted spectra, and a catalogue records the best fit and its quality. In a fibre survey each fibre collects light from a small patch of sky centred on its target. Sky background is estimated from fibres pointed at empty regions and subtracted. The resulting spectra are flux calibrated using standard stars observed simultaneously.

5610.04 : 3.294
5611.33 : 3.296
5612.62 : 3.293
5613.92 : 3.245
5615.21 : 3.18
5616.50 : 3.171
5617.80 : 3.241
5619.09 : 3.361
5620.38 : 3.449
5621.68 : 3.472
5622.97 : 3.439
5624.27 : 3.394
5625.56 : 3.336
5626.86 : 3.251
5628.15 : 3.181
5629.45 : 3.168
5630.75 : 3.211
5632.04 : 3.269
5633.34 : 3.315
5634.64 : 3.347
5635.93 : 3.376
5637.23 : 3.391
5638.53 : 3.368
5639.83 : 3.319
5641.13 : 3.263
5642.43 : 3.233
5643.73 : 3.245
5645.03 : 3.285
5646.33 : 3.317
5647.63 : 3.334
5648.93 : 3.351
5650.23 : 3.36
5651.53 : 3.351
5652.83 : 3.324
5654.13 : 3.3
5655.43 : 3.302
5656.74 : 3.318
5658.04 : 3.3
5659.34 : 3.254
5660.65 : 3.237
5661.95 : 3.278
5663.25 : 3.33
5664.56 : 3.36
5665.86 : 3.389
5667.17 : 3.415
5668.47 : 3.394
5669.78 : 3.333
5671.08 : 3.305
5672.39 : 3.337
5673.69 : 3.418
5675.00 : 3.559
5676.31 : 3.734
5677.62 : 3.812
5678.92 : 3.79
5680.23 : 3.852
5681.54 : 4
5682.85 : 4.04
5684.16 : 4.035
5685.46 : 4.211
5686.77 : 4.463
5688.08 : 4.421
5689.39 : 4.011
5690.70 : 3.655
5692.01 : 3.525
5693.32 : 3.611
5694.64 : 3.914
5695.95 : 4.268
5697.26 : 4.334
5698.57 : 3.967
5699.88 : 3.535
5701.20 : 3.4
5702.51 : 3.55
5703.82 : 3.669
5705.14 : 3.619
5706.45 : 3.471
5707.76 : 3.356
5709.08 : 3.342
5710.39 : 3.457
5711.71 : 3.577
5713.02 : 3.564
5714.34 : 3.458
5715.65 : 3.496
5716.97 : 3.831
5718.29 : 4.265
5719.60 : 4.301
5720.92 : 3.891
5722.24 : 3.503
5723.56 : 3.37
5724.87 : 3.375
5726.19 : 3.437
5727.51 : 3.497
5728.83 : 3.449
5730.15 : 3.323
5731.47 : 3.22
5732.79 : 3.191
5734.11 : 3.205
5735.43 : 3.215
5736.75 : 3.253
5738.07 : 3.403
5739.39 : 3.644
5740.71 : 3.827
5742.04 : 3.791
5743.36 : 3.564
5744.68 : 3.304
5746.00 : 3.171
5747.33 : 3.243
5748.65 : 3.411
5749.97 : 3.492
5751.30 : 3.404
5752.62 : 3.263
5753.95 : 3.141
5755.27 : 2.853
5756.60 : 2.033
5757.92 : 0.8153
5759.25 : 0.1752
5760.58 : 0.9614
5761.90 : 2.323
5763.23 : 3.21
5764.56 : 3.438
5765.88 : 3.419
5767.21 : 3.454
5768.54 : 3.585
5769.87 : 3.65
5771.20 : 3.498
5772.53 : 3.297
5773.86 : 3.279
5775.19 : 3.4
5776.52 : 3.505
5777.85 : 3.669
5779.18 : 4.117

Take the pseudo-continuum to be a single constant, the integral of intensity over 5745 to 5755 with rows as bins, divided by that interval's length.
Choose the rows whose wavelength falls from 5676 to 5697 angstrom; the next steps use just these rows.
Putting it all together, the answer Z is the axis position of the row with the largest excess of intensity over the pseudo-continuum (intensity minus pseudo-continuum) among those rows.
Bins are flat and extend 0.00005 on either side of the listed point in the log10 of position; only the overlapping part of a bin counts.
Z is 5686.77 angstrom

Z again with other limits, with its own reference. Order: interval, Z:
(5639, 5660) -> 5650.23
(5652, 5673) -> 5667.17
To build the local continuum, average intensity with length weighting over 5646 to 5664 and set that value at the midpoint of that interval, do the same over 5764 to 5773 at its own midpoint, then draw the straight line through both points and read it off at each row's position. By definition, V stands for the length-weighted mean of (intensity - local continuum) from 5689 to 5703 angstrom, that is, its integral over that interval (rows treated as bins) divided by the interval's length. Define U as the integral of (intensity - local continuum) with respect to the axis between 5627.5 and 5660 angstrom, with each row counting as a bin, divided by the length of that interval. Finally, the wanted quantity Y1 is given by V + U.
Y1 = 0.4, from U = 0.00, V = 0.4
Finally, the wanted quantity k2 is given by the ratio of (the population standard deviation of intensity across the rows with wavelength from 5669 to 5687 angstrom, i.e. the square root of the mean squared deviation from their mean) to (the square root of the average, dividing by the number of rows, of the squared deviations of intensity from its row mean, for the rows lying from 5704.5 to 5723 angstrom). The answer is 1.2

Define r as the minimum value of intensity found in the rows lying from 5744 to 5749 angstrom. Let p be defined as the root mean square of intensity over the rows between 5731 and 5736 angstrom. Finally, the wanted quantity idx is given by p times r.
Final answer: 10.2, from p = 3.21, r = 3.171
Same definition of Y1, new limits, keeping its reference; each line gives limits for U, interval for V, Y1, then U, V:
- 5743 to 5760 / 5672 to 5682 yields -0.4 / -0.72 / 0.3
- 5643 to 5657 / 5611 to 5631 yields 0.0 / 0.01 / 0.0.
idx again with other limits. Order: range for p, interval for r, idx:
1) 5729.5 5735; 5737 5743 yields 11.0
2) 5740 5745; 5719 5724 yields 12.2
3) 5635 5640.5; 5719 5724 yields 11.3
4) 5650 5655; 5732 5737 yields 10.6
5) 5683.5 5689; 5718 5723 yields 15.0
